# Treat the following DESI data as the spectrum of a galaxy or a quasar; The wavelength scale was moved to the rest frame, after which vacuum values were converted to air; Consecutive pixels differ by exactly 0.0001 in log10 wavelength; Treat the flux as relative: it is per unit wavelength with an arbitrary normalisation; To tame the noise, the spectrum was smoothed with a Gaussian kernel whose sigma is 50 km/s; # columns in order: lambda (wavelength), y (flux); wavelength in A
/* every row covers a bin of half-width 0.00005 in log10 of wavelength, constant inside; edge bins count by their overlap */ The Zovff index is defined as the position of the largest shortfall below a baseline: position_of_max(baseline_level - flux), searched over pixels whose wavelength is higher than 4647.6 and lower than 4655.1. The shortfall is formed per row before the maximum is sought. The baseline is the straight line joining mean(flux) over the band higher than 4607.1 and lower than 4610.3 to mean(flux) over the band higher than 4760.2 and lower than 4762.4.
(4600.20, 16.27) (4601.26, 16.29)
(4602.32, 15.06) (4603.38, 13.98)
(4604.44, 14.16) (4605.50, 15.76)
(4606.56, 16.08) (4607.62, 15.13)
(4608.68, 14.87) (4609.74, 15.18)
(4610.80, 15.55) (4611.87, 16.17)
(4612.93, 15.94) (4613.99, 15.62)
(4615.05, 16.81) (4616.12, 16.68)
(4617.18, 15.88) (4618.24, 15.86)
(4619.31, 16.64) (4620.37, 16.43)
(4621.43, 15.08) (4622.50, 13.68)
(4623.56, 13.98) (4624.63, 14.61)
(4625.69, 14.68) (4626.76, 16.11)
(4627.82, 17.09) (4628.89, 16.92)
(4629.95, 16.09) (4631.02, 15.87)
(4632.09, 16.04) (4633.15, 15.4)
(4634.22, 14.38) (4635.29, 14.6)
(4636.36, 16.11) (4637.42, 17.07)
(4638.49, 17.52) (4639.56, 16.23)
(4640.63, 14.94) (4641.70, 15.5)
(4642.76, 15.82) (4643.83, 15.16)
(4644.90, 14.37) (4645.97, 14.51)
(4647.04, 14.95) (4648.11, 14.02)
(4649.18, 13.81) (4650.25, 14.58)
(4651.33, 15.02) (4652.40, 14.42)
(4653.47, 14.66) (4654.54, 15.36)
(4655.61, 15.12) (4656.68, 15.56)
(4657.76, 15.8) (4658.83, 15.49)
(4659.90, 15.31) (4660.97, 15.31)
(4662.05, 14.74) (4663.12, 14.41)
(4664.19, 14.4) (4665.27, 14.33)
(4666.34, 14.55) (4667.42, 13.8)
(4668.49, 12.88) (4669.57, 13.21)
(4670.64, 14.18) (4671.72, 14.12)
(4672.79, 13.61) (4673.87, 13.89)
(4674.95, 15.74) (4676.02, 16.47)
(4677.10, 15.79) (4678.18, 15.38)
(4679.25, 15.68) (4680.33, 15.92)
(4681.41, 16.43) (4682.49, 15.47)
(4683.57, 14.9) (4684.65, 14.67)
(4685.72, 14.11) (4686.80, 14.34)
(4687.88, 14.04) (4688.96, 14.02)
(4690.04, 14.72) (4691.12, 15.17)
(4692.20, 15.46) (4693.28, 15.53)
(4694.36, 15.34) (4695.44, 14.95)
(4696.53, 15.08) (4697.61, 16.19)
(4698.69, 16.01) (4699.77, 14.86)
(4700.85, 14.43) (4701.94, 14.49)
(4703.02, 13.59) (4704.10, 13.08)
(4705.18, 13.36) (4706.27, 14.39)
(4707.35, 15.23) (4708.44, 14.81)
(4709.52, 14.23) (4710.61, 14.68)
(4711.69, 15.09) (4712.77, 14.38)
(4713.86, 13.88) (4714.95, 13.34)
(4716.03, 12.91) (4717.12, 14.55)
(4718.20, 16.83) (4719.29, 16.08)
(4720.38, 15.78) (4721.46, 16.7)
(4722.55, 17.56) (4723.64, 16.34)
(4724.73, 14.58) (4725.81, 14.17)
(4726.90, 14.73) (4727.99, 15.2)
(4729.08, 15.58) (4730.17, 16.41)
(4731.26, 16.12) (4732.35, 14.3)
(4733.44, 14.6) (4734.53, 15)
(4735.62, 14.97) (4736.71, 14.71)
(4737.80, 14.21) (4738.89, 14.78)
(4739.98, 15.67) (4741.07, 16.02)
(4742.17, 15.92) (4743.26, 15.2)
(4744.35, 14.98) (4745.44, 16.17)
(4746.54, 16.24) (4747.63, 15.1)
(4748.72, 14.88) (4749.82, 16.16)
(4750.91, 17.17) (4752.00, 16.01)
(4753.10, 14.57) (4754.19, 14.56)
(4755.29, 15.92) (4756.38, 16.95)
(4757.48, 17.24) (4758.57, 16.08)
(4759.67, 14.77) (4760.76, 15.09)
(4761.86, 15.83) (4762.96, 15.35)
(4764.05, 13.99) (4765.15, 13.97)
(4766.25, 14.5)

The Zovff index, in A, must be 4649.18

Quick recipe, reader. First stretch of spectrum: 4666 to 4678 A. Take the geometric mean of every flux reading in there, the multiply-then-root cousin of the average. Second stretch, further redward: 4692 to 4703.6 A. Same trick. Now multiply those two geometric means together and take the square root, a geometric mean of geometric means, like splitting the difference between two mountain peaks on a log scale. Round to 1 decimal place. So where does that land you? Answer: 14.7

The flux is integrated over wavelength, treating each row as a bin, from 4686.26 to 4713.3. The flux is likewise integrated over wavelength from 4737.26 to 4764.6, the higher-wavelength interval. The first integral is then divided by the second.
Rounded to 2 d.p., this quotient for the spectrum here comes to 0.93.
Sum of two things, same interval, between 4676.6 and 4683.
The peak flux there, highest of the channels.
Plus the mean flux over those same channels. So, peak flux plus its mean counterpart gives 32.2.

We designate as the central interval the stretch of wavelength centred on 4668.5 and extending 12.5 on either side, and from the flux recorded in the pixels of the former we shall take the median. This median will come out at 14.74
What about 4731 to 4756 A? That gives 15.10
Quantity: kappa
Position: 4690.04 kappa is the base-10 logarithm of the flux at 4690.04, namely 1.17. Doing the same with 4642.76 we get 1.20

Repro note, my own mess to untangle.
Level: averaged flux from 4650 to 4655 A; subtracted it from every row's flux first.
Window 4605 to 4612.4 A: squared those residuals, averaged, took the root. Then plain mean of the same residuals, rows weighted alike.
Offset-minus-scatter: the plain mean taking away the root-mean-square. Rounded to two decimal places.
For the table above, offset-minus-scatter -0.13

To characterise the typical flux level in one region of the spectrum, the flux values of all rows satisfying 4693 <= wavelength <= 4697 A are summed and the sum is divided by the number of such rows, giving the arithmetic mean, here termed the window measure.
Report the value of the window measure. 15.2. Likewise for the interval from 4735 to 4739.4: 14.7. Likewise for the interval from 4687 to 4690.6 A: 14.3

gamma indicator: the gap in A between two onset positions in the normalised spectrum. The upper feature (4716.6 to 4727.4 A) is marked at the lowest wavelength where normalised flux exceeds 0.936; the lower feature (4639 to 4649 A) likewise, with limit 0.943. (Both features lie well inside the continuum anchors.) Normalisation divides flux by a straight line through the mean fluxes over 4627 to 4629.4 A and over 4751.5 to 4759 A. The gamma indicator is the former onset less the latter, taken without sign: 78.6 A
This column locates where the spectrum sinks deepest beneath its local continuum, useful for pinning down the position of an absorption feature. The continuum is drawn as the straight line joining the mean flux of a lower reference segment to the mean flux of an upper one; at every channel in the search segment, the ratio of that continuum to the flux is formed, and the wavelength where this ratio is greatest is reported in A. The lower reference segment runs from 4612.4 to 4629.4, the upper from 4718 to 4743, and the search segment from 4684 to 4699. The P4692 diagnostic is 4688.96 A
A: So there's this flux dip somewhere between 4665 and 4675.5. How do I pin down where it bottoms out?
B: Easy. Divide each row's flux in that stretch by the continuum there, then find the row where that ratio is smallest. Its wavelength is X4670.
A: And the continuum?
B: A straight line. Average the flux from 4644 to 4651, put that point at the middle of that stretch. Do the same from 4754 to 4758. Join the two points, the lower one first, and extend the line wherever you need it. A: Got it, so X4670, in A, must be 4668.49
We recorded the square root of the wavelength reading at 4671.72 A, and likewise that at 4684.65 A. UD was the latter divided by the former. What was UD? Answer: 1.02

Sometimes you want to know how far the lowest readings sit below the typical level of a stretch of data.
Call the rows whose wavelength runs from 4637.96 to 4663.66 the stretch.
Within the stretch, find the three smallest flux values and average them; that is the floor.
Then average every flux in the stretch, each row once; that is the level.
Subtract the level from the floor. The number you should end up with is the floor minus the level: -1.0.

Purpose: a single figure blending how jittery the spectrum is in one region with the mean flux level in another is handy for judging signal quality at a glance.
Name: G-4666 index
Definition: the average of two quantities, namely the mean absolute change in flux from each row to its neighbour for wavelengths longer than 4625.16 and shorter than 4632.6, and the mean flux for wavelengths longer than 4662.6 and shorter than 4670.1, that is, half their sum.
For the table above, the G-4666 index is 7.3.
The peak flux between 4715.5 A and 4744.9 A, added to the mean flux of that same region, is 32.9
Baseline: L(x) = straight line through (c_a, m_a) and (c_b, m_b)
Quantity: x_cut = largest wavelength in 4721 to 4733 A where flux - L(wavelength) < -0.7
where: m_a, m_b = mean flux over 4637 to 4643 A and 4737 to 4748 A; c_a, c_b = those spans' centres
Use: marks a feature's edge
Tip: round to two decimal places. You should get 4732.35 A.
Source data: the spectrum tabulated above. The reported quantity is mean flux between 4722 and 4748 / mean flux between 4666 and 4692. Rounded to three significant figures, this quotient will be 1.04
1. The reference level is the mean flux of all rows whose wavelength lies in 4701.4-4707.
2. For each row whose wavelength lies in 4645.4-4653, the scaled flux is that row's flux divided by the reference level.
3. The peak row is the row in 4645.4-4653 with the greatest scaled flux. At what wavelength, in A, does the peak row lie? 4651.33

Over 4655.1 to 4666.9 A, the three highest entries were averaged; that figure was 15.6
